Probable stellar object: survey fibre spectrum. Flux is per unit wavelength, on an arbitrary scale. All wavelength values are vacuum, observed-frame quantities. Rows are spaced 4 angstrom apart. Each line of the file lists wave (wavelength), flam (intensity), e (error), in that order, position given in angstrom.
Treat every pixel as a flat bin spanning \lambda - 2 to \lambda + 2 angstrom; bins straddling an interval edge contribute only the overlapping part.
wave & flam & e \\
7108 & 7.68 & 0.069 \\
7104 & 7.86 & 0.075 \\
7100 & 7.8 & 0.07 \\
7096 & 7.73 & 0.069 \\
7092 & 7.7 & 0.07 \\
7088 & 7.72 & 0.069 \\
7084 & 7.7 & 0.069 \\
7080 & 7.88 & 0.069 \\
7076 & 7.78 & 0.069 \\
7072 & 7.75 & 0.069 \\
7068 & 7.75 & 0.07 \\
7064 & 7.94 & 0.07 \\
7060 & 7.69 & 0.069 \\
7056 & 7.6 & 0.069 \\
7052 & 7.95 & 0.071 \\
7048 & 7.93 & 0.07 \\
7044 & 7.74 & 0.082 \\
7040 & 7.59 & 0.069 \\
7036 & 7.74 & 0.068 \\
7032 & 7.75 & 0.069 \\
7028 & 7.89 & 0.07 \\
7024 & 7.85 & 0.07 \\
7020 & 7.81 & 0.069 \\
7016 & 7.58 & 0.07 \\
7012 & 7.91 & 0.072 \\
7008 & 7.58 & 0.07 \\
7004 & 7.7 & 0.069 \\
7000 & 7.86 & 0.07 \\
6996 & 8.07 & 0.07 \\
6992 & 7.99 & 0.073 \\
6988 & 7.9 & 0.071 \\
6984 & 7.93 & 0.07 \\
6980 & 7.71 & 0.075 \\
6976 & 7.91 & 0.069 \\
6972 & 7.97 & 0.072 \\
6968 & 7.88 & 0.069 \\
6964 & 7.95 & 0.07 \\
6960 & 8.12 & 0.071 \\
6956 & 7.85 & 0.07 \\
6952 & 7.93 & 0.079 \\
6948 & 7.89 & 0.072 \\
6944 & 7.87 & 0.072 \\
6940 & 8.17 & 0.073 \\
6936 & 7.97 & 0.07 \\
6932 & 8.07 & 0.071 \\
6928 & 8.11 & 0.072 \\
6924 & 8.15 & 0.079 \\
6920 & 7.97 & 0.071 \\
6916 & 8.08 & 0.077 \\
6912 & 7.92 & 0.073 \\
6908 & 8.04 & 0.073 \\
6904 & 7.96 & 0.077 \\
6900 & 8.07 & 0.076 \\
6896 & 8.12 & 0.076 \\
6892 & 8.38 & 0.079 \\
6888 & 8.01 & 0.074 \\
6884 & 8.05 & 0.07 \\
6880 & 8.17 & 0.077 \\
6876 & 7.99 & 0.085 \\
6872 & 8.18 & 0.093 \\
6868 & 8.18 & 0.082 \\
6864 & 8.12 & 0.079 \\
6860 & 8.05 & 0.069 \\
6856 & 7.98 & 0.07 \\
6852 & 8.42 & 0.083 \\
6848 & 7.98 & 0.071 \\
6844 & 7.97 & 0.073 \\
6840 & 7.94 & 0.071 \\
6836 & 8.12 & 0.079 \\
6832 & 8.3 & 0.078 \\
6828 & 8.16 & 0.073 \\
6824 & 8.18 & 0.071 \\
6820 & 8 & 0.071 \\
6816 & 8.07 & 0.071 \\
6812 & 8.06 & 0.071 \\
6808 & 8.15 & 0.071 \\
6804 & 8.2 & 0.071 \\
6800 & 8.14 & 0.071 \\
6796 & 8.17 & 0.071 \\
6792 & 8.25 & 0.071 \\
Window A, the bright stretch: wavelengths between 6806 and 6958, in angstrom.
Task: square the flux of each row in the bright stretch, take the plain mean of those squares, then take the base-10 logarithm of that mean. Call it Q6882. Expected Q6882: 1.81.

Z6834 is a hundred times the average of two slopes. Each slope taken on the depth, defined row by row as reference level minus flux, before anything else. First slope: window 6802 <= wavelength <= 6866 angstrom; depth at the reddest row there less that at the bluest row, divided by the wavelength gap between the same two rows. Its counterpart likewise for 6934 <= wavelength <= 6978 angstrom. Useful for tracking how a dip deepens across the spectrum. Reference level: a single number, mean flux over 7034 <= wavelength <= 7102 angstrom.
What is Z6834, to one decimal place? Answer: 0.1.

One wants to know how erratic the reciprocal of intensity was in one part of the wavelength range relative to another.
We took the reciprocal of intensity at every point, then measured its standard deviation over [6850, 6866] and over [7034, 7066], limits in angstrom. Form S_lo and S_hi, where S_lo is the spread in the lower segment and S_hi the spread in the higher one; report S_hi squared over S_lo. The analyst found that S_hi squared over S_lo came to 0.0021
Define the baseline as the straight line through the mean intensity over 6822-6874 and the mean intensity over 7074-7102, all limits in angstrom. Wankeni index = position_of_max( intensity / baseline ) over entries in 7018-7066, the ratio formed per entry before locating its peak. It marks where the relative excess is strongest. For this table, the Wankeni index 7064 angstrom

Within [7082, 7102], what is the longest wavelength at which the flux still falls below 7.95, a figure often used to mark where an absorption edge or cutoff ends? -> 7100 angstrom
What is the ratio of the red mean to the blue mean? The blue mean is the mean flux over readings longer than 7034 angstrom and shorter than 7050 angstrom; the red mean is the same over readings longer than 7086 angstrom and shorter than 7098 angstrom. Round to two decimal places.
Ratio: 1.00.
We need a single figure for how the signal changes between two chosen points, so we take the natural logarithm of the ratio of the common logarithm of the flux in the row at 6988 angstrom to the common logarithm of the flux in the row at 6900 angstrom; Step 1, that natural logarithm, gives -0.010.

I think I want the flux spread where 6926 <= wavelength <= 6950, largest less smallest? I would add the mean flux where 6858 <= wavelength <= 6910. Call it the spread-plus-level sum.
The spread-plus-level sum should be 8.40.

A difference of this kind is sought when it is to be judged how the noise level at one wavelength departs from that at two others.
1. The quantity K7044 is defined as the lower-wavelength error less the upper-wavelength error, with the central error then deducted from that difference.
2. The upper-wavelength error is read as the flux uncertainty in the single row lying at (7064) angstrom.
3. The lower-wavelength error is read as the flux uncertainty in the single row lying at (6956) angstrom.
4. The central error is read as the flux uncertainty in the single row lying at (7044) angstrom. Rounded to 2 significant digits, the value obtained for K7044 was -0.082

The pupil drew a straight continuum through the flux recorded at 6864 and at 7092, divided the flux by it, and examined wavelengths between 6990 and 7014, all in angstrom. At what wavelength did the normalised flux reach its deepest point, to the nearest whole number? 7008 angstrom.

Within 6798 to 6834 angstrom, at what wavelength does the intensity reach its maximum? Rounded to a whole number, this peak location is 6832 angstrom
